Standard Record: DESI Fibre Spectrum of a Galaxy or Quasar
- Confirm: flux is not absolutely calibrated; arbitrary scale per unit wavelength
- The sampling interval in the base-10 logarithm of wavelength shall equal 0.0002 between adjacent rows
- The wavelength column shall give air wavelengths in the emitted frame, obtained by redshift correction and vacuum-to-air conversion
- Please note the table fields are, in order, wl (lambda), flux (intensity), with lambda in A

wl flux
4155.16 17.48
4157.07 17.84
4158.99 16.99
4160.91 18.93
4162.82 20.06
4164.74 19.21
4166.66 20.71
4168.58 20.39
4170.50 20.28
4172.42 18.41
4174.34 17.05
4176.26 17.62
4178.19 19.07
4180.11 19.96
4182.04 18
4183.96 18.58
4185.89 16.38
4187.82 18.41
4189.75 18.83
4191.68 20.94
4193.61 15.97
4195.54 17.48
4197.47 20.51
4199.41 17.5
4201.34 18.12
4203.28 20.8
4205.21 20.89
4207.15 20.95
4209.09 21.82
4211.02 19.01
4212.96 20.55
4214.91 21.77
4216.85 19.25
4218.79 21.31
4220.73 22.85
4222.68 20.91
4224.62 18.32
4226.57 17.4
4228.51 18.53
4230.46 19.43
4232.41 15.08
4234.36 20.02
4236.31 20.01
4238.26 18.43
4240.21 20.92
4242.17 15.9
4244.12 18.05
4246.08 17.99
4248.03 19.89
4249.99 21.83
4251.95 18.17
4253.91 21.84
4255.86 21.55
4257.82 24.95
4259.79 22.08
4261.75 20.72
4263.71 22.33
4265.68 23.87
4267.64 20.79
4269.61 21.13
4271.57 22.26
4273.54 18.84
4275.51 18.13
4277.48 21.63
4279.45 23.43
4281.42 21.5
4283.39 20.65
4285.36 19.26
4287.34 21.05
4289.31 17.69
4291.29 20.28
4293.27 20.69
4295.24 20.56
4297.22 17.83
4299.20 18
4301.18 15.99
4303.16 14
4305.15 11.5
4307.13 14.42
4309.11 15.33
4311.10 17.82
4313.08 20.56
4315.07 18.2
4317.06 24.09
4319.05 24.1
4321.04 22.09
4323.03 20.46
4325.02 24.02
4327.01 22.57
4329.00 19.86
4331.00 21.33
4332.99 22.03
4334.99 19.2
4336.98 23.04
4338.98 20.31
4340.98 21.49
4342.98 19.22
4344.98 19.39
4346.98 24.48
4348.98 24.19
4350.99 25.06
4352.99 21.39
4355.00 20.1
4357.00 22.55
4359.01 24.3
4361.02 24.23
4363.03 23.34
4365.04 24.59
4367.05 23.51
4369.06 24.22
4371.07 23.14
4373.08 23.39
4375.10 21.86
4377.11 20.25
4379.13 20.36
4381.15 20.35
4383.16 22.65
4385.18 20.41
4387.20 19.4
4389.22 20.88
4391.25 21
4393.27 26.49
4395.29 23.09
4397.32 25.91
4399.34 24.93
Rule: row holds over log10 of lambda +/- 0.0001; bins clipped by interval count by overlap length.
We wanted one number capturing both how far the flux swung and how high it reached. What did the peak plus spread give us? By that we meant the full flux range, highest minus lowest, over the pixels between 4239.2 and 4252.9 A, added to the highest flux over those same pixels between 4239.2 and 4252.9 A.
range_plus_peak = 27.8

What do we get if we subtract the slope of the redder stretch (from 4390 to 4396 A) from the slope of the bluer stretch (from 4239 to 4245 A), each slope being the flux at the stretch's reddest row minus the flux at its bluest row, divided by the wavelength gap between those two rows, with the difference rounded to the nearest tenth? -1.3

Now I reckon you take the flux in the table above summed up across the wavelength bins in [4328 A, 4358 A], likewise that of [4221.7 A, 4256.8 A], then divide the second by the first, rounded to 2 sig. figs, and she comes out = 1.0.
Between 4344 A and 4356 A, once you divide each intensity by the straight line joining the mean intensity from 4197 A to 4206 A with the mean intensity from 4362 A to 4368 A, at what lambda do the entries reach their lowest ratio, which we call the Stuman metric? 4344.98 A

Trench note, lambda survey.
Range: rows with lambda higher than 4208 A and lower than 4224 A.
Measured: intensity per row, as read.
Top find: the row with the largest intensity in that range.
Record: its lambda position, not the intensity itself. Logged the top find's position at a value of 4220.73 A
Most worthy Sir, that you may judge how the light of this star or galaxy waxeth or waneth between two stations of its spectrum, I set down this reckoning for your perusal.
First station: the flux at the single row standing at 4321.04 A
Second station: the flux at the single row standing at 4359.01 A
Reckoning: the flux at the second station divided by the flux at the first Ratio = 1.10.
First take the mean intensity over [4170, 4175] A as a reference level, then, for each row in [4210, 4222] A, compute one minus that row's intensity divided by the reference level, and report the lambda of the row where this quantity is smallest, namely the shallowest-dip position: 4220.73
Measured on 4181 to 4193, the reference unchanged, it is 4191.68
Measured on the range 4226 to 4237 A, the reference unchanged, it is 4234.36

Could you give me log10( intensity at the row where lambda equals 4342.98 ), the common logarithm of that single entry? 1.28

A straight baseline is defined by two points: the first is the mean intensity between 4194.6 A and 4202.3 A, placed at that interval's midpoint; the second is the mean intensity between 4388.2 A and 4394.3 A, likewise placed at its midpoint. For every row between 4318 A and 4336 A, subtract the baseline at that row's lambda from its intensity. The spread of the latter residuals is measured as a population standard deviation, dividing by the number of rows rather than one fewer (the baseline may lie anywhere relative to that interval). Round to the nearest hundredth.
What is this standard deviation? 1.69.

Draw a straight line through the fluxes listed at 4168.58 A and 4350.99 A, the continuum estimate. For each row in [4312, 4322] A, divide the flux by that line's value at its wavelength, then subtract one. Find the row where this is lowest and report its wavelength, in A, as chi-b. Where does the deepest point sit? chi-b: 4315.07 A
